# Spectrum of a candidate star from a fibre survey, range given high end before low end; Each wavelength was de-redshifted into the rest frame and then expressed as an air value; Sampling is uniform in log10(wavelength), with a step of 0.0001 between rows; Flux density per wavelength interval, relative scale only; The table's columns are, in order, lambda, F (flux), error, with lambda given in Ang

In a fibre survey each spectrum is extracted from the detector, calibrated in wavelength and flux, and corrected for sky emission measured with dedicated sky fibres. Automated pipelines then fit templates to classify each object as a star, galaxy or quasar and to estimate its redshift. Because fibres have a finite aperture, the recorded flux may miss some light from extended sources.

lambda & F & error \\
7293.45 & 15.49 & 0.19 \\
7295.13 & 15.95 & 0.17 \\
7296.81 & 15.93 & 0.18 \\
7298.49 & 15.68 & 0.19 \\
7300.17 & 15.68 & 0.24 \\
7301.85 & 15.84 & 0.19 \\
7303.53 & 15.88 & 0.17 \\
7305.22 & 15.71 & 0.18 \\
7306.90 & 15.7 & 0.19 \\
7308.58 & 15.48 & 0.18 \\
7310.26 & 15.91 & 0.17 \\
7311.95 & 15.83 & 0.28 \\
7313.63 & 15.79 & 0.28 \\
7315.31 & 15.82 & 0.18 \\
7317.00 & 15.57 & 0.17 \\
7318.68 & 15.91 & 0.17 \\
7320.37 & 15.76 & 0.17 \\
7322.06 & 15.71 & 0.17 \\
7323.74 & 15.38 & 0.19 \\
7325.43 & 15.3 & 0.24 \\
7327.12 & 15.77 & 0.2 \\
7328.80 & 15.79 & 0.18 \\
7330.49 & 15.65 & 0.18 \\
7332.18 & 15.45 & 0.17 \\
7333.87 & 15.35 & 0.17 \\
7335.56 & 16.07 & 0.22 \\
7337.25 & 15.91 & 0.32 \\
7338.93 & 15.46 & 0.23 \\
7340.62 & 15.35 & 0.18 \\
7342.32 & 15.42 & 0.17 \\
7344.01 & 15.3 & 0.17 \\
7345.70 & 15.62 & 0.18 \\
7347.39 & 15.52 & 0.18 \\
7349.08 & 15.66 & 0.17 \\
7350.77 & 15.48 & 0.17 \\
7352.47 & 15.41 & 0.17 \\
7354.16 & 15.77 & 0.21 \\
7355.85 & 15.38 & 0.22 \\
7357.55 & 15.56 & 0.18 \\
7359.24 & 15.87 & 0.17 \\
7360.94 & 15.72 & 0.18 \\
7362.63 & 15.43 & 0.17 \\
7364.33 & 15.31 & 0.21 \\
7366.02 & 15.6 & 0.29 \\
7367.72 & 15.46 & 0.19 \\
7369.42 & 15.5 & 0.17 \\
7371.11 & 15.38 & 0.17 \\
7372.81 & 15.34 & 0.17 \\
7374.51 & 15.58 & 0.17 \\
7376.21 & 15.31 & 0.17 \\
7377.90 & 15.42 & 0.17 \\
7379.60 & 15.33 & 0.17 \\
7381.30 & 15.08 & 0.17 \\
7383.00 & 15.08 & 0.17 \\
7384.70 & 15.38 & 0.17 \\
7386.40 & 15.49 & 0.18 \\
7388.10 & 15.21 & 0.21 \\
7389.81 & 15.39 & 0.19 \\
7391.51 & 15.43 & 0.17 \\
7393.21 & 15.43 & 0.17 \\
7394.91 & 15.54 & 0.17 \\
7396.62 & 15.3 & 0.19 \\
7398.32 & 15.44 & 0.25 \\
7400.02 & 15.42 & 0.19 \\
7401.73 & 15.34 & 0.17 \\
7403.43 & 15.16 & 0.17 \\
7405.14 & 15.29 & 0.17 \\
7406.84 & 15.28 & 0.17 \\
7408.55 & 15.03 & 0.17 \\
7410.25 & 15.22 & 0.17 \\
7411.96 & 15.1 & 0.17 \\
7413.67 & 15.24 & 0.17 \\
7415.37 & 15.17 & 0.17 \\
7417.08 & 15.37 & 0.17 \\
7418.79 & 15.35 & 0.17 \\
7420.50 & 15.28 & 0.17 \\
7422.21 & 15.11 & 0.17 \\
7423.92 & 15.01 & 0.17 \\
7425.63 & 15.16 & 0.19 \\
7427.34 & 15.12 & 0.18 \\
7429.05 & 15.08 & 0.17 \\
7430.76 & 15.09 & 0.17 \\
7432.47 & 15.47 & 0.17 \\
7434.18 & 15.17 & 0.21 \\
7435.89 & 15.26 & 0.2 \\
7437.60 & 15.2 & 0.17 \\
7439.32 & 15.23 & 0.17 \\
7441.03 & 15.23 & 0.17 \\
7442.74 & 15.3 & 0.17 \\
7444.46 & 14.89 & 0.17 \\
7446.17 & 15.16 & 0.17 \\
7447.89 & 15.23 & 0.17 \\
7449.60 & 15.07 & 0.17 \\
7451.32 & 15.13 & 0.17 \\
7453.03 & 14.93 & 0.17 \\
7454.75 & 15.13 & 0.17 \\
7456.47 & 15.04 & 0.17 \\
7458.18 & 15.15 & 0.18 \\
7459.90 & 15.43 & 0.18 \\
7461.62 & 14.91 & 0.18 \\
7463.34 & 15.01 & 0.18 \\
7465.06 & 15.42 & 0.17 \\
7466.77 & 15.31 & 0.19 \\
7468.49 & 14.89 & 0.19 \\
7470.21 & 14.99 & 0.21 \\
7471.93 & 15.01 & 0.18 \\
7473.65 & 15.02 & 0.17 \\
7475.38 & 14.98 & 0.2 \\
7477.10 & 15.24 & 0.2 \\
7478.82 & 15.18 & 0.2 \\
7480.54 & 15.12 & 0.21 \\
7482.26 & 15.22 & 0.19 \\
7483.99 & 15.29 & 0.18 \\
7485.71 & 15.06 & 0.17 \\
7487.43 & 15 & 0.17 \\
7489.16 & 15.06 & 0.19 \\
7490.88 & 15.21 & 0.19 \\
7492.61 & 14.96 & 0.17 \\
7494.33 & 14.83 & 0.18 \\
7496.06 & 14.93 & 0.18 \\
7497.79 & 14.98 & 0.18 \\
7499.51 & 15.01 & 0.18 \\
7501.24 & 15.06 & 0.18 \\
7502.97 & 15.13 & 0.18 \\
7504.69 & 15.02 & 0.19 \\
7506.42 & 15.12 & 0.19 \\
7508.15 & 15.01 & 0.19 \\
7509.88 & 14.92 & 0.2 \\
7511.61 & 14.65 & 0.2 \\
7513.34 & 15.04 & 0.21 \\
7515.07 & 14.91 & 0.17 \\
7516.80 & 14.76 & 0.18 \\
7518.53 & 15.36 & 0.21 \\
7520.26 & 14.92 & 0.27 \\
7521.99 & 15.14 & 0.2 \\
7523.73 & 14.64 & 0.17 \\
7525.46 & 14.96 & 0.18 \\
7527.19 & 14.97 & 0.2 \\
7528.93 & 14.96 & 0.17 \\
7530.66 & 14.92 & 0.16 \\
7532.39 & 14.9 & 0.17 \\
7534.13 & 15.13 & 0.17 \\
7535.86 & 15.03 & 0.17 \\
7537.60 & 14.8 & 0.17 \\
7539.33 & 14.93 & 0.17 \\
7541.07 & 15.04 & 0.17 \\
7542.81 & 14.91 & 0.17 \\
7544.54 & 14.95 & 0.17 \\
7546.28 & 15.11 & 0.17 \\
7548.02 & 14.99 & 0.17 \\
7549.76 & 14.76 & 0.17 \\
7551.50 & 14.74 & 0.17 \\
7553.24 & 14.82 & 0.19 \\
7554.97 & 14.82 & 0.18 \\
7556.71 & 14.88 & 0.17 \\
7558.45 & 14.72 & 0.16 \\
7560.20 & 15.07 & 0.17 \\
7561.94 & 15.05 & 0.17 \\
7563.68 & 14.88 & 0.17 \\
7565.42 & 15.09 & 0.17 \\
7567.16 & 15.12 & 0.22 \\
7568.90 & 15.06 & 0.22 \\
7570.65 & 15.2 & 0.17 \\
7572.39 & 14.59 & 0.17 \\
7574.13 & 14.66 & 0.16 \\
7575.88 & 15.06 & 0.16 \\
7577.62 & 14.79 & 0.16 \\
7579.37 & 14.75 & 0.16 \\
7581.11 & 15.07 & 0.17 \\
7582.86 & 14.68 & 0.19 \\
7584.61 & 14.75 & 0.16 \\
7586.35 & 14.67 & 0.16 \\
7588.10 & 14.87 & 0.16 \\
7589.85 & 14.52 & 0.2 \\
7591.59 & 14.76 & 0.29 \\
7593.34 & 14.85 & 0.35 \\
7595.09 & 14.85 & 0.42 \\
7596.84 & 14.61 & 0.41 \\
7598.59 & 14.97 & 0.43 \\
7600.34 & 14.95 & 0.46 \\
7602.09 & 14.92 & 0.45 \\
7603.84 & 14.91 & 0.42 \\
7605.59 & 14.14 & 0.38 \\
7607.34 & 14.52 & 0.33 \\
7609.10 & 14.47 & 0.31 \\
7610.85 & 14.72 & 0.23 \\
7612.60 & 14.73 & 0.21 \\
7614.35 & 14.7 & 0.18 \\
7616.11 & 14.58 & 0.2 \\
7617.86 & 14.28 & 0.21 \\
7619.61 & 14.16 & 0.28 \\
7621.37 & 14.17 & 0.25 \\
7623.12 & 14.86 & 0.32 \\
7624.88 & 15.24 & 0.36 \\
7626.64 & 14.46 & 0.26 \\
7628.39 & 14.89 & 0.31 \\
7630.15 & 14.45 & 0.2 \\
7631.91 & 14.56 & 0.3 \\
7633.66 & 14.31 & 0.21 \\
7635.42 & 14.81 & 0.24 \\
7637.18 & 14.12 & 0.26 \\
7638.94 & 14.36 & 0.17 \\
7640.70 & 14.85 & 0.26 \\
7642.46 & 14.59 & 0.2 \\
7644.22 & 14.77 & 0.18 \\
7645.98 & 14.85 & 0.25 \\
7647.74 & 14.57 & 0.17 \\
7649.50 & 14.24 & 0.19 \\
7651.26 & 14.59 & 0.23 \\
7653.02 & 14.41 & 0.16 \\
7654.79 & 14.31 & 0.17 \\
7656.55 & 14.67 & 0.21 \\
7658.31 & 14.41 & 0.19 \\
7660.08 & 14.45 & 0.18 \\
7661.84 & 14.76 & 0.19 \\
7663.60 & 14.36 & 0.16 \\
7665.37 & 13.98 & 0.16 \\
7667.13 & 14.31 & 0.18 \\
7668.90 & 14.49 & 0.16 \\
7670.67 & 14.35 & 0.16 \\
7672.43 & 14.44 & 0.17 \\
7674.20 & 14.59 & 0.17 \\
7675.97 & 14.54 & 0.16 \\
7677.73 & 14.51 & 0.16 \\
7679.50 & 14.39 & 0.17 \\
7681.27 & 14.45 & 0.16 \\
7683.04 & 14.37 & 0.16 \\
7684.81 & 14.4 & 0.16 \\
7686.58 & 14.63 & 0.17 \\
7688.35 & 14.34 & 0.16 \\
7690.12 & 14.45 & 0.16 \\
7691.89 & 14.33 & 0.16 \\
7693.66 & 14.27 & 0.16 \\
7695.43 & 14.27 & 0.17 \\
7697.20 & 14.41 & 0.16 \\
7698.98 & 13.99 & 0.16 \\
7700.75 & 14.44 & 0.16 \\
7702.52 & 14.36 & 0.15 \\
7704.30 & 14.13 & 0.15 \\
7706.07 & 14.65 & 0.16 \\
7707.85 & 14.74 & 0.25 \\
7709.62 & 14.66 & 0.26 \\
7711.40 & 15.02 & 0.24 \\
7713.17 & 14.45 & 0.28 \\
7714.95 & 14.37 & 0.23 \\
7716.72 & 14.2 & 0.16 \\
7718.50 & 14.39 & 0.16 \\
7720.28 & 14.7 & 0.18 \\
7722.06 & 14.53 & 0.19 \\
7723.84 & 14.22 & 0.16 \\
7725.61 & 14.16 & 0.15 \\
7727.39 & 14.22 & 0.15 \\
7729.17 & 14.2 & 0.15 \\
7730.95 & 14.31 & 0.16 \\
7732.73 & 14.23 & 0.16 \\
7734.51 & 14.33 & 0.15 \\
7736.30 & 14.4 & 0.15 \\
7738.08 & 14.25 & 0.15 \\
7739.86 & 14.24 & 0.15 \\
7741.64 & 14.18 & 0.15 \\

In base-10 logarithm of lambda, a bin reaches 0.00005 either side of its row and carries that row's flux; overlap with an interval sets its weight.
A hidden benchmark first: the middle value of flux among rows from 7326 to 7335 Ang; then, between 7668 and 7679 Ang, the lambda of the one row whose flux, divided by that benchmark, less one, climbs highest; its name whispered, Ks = 7674.20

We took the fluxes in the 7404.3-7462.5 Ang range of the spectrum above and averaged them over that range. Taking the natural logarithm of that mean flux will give 2.72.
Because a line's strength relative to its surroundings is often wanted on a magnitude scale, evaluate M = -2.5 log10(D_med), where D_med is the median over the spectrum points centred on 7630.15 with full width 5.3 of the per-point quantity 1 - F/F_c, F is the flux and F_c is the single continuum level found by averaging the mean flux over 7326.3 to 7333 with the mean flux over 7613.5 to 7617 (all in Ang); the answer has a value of 3.5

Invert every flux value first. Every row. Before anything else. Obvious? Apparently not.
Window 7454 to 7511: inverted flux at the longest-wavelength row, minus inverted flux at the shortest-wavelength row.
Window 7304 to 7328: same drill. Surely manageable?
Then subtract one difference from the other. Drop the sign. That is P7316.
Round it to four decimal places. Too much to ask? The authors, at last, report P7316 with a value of 0.0012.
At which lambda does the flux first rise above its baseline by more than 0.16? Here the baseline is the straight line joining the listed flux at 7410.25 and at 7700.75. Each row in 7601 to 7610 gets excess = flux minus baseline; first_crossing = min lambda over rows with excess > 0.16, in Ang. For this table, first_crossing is 7602.09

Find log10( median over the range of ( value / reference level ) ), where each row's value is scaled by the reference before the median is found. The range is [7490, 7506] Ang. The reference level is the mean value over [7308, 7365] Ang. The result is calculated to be -0.017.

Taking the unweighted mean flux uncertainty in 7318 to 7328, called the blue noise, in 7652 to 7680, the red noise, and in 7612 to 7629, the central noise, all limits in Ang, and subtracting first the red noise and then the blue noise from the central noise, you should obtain -0.10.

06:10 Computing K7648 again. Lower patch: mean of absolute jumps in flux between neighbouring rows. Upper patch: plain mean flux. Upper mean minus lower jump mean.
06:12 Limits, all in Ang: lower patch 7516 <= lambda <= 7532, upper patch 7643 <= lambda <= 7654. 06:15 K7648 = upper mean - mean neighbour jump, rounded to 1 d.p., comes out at 14.3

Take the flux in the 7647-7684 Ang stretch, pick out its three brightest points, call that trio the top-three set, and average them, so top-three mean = 14.7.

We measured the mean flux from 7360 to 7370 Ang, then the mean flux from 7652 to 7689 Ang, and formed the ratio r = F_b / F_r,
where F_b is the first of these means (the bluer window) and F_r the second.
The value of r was 1.07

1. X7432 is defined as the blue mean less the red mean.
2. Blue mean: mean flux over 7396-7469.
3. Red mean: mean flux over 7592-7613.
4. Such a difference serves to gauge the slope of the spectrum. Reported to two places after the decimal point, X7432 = 0.47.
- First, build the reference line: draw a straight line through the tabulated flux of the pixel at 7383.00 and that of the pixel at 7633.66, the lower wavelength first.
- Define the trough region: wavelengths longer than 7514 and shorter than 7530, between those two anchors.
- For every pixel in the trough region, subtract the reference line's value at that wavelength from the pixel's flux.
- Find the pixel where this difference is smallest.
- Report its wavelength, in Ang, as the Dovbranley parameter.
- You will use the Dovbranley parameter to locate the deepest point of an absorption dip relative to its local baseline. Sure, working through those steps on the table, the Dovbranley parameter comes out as 7523.73 Ang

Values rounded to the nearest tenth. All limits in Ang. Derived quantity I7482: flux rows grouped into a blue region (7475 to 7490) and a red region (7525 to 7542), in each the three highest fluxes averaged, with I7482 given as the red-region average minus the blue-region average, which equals -0.2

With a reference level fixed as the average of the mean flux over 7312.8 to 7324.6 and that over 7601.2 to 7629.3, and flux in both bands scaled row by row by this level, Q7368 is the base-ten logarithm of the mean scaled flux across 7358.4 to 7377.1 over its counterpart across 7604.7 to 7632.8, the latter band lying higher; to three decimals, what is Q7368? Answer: 0.027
